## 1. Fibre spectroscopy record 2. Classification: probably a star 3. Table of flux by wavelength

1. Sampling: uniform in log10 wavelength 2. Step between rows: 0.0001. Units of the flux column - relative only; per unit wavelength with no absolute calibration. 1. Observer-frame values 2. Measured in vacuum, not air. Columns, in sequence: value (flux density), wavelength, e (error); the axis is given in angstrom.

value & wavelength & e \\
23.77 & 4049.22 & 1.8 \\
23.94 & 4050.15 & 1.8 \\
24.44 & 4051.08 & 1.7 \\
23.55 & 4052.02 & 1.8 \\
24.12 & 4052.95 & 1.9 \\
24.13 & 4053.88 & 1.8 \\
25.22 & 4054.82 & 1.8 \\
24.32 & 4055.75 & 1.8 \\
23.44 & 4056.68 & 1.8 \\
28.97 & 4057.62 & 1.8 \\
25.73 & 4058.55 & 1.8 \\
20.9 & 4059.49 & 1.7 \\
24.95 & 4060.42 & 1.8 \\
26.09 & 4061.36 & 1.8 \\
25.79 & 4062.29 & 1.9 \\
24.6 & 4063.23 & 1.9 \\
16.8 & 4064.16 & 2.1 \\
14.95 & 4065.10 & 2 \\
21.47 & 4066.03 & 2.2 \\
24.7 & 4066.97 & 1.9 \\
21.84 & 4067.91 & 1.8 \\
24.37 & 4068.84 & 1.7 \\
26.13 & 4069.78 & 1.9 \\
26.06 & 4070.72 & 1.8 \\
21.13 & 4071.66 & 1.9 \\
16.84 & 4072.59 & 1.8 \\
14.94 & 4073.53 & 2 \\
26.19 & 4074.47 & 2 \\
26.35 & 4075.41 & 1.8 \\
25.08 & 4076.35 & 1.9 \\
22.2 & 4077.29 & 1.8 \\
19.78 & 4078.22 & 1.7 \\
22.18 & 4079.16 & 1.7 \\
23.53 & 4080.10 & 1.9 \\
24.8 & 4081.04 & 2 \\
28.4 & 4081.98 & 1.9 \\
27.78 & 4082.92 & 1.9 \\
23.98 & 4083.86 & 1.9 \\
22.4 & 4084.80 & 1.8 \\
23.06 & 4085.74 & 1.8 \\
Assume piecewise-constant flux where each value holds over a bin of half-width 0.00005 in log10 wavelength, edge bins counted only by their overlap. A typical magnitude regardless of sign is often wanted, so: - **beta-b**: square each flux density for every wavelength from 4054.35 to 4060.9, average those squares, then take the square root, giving 24.9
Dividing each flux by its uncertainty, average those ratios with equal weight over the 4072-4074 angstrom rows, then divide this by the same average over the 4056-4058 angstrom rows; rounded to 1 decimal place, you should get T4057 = 0.6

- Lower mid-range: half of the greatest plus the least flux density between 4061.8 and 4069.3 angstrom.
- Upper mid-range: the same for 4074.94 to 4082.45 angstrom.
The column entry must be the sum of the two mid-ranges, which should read 44.5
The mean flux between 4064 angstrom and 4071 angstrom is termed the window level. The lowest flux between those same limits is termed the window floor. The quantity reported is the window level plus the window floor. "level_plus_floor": 37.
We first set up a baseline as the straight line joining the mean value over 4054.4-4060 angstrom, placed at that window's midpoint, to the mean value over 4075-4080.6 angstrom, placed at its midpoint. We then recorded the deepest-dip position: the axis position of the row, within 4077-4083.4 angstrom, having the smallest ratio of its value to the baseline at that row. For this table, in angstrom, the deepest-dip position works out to 4078.22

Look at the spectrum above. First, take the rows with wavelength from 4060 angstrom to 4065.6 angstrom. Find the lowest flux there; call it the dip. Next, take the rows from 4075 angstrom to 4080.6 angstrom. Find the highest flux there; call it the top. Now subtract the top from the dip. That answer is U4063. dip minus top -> -11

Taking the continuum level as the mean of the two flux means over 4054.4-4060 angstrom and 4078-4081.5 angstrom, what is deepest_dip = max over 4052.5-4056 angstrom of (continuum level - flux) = 0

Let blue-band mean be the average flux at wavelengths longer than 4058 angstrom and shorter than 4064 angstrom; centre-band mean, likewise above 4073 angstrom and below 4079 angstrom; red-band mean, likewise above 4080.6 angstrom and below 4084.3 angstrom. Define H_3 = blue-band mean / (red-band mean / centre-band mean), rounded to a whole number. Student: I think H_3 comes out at 21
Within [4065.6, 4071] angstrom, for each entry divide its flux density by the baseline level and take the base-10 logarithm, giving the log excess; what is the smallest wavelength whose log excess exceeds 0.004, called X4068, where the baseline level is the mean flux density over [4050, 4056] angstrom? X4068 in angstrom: 4066.97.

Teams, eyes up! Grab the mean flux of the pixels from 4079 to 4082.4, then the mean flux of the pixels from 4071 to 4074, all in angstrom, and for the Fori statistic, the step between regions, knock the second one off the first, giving 7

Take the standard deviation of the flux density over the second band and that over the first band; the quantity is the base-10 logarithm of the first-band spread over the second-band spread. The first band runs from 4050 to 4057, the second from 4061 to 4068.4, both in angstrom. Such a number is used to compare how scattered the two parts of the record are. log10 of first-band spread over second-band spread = -0.88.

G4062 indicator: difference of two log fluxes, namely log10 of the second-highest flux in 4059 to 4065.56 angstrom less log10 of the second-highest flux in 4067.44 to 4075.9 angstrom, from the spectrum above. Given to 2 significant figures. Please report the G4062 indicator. -0.0067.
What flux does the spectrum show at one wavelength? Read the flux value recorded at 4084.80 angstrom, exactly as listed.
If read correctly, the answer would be 22.4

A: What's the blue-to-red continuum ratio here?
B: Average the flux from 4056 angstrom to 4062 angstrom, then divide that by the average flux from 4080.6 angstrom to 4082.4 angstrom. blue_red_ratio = 0.94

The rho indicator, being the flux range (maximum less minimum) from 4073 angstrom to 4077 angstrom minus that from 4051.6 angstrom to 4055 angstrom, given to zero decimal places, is 10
